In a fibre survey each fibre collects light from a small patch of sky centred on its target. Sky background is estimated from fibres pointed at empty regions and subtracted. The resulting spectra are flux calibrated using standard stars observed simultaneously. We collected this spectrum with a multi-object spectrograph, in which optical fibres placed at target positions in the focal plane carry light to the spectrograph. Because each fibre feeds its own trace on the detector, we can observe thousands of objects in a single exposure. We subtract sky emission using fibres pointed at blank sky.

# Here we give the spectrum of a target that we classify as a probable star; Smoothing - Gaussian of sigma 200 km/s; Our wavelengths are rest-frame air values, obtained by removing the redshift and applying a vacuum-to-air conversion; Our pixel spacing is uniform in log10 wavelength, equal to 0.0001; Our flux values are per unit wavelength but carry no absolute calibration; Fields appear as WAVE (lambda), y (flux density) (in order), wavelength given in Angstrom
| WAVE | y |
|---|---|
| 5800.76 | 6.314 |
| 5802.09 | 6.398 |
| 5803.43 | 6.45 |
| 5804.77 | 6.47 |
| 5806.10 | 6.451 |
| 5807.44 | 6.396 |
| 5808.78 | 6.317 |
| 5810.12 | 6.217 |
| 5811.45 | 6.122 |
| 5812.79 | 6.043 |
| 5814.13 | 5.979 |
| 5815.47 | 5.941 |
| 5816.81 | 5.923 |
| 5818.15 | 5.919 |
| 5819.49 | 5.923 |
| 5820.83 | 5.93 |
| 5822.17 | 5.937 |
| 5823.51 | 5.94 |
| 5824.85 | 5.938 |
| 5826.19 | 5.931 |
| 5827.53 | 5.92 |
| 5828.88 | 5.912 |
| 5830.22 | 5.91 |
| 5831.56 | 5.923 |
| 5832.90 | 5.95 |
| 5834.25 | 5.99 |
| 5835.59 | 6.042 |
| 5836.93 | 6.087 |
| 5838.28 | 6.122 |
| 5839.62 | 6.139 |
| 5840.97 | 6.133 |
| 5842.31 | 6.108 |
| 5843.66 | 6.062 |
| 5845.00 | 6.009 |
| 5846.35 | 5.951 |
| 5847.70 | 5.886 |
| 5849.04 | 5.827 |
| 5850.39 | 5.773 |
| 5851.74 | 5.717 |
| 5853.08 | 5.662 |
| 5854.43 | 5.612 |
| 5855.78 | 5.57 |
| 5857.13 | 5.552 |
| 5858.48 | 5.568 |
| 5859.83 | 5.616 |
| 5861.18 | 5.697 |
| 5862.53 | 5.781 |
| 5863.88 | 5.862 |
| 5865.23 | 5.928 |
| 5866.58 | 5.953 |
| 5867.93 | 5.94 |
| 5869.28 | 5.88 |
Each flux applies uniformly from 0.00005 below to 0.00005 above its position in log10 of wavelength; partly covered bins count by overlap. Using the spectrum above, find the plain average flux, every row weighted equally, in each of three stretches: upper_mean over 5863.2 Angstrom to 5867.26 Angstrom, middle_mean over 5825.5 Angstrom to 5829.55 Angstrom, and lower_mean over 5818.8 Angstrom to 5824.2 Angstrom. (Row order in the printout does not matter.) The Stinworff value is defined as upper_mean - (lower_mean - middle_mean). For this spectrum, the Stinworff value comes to 5.90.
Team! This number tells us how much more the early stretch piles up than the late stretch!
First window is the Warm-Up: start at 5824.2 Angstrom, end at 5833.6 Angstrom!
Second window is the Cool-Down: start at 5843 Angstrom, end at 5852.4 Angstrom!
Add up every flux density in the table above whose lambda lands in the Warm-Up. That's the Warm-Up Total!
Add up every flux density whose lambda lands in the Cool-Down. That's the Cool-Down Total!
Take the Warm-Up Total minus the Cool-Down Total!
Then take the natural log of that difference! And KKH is -1.4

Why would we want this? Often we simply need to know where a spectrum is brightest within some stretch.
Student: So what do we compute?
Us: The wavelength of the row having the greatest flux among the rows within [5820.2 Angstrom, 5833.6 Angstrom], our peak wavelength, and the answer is 5832.90 Angstrom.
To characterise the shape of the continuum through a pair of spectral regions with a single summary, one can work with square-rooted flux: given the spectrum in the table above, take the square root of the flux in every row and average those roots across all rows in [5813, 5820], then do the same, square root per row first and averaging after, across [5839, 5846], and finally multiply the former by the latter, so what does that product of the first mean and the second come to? 6.01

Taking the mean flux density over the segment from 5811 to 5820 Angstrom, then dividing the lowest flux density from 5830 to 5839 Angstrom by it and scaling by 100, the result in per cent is 99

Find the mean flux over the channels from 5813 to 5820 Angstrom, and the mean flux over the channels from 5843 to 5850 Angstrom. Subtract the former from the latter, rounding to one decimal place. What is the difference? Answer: 0.0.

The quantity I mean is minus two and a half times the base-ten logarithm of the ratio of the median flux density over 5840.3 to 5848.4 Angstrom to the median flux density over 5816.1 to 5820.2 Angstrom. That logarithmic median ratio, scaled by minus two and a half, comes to -0.02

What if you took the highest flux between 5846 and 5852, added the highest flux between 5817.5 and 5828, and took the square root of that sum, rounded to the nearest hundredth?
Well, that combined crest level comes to 3.45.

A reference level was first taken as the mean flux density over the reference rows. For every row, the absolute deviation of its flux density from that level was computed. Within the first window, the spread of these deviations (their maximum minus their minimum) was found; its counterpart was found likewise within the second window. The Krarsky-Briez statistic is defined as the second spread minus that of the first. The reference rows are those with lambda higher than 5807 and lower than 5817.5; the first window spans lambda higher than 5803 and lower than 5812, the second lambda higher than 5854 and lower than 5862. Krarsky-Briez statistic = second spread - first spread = -0.20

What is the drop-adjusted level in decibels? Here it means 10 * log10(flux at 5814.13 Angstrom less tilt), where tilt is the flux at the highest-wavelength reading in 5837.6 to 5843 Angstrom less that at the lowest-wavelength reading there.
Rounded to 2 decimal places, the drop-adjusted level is 7.78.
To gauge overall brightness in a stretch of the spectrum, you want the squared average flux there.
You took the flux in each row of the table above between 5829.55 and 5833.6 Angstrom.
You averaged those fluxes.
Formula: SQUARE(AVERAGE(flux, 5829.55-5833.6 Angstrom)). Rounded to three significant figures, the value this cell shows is 35.1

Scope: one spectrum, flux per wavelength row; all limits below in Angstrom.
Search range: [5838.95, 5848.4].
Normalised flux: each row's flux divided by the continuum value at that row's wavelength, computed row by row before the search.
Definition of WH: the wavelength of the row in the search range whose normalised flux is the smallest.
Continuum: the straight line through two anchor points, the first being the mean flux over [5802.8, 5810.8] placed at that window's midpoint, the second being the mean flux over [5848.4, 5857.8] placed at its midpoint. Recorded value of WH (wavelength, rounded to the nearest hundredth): 5847.70 Angstrom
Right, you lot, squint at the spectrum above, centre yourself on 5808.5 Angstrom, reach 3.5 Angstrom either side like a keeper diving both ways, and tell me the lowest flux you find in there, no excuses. 6.122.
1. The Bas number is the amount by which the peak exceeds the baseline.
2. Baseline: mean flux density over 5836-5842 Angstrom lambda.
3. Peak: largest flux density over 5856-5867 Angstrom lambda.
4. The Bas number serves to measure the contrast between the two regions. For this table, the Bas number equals -0.17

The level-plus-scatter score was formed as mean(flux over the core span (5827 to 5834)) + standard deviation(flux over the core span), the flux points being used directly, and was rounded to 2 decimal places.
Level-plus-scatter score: 5.94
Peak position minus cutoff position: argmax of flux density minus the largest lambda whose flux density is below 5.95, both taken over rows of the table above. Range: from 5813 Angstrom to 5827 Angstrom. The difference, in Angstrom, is -12.1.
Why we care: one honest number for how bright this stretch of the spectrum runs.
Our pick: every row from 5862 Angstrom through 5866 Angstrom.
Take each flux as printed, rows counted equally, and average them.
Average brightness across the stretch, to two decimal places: 5.86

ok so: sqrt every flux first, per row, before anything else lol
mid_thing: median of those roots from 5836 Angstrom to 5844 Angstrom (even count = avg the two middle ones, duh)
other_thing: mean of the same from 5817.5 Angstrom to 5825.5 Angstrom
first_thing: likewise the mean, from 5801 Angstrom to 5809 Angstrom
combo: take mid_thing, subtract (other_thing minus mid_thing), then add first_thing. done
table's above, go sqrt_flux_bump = 5.04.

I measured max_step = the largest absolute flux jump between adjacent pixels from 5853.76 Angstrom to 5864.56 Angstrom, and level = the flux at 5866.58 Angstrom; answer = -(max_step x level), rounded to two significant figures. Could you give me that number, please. -0.50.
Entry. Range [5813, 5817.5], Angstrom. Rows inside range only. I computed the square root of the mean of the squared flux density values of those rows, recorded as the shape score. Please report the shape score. 5.95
